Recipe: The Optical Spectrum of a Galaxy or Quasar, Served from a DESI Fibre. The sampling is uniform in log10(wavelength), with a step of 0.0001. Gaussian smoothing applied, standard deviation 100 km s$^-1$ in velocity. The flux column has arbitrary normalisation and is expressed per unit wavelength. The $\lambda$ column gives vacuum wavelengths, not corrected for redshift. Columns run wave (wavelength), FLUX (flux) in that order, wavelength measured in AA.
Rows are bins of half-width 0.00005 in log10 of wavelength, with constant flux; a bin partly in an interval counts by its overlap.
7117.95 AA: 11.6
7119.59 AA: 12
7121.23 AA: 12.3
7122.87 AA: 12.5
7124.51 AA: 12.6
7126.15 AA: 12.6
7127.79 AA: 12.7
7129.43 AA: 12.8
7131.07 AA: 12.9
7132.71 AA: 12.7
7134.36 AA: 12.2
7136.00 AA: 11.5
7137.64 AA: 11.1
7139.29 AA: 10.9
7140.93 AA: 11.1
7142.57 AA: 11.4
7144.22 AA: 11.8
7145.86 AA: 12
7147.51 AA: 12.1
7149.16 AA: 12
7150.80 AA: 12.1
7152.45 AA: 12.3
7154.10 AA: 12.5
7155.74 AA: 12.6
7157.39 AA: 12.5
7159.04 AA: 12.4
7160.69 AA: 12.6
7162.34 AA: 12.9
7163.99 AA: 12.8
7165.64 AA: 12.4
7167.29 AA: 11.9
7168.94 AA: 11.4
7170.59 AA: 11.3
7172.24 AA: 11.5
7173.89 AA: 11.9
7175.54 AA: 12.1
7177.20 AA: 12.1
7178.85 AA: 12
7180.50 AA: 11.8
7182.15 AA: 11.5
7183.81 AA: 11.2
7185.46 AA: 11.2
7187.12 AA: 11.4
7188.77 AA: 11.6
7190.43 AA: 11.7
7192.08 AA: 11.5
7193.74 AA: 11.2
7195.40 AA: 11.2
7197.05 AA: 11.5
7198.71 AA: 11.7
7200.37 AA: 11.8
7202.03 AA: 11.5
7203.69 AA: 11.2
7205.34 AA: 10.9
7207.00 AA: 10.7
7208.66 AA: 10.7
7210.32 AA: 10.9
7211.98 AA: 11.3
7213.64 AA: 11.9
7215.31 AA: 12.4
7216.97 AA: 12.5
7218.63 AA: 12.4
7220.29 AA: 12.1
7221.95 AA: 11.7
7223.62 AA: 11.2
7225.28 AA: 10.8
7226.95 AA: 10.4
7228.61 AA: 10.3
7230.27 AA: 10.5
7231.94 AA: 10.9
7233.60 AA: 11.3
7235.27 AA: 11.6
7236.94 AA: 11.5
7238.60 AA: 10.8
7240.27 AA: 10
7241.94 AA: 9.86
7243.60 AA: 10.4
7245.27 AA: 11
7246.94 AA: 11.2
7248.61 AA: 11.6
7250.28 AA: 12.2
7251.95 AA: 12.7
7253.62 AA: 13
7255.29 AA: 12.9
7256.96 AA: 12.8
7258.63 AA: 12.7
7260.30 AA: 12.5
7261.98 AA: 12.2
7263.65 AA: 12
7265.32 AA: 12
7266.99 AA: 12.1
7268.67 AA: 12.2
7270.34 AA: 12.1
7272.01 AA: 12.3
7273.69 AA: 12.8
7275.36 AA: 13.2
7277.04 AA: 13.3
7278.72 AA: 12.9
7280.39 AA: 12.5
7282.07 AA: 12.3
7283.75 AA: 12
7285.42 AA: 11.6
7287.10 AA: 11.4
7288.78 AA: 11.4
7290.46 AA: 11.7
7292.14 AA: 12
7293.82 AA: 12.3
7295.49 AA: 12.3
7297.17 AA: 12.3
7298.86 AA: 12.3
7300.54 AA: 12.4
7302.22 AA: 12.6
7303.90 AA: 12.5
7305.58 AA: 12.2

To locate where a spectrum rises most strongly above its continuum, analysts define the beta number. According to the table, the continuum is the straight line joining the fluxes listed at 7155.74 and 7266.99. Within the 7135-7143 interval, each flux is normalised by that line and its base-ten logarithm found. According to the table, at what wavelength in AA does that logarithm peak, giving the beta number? 7136.00 AA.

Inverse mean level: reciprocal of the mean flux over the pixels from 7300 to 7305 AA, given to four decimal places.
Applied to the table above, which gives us 0.0800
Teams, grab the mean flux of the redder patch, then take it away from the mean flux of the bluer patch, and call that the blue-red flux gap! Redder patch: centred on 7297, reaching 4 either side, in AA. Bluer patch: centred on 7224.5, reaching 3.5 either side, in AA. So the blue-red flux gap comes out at -1.3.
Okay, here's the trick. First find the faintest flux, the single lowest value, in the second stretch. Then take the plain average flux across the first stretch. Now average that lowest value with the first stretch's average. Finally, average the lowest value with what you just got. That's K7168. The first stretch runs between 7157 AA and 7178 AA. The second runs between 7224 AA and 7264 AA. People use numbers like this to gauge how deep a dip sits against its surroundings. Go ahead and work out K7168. 10.4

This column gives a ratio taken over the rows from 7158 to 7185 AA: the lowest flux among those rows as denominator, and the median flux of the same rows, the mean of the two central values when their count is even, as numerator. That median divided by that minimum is 1.067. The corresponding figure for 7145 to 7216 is 1.103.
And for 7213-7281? 1.227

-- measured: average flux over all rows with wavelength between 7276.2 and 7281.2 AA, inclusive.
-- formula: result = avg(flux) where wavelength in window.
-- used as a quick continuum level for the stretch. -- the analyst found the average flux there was 12.9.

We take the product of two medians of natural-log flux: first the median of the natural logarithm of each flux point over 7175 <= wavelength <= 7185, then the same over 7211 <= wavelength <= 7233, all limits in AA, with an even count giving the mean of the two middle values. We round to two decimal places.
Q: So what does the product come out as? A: 6.01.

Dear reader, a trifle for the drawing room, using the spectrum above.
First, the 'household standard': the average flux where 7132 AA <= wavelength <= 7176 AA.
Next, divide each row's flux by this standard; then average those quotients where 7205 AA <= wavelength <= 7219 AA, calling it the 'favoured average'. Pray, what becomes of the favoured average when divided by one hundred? 0.0096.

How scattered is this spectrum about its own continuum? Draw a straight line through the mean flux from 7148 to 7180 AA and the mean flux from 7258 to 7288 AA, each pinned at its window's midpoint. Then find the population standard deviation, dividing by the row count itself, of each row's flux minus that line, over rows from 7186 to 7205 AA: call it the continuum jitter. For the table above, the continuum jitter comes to 0.20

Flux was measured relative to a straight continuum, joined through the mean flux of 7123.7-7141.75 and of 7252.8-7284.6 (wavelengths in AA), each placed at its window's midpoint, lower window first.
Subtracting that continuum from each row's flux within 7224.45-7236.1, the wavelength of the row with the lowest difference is 7228.61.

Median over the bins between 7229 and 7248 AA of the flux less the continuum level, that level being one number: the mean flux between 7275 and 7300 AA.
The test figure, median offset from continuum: -1.3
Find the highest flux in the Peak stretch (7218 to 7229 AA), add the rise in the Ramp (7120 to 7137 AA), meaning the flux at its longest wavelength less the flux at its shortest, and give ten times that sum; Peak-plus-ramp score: 116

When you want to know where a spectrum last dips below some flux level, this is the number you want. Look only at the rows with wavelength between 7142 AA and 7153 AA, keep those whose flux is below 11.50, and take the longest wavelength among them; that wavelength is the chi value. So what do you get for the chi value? 7142.57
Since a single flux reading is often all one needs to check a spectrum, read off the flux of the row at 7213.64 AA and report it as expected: 11.9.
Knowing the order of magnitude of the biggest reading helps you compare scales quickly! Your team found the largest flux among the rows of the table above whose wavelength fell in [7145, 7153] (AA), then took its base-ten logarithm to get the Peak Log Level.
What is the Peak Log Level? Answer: 1.09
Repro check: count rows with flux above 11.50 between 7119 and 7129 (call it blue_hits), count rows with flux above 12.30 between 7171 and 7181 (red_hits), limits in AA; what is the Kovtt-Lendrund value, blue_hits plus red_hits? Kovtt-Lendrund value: 6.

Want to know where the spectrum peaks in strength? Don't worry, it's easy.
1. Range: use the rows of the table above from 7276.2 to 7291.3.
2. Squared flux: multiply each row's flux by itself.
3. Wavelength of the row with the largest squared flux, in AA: 7277.04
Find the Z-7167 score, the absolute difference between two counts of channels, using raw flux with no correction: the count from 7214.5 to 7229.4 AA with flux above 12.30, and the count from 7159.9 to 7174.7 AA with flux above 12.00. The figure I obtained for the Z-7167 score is 1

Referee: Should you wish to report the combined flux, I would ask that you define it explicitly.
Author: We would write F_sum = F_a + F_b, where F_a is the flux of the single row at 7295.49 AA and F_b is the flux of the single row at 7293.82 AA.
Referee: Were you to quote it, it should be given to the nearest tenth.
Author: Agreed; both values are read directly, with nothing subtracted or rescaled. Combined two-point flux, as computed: 24.6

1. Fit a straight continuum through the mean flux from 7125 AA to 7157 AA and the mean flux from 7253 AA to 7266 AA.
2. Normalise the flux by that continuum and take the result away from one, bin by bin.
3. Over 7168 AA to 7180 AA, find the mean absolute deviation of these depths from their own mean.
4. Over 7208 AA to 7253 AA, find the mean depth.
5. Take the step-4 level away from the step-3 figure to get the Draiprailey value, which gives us -0.067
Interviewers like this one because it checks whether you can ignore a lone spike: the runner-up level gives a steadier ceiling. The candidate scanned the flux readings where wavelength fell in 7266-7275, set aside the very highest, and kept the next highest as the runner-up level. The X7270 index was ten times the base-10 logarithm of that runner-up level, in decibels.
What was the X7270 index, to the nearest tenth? 10.9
